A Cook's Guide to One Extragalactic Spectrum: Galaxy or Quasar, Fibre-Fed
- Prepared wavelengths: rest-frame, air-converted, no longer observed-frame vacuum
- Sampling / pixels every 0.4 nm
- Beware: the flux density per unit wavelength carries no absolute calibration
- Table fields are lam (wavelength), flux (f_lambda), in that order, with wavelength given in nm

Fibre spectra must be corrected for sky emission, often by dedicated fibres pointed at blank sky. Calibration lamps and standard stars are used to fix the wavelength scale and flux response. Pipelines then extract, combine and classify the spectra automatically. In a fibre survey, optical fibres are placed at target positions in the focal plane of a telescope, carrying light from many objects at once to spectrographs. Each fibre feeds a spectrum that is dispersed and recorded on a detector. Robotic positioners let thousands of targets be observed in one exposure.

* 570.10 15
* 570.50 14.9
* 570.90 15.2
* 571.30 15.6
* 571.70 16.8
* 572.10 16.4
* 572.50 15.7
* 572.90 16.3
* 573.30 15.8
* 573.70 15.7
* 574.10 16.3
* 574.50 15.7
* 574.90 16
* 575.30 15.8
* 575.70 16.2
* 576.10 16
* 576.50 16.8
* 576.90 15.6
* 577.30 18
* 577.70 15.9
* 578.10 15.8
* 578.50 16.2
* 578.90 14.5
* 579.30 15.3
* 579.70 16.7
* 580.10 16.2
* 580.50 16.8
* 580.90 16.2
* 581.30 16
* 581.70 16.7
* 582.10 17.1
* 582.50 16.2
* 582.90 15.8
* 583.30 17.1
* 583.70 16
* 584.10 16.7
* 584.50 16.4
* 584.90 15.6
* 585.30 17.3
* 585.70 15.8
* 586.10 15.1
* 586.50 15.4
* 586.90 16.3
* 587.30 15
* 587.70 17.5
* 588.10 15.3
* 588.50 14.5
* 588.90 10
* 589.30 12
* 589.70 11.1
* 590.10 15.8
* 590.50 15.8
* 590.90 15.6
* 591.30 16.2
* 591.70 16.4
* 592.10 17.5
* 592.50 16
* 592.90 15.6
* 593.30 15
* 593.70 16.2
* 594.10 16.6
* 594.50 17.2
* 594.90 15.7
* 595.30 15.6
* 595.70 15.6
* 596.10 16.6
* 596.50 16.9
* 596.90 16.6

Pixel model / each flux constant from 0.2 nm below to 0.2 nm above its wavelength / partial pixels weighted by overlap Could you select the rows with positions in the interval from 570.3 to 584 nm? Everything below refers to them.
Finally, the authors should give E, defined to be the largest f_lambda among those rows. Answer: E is 18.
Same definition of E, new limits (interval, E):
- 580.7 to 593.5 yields 17.5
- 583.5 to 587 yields 17.3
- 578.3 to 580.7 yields 16.8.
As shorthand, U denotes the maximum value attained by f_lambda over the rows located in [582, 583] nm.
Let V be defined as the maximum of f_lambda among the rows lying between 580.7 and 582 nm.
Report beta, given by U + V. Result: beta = 33.8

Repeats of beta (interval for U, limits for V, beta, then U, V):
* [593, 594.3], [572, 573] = 33.0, 16.6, 16.4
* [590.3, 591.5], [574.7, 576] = 32.4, 16.2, 16.2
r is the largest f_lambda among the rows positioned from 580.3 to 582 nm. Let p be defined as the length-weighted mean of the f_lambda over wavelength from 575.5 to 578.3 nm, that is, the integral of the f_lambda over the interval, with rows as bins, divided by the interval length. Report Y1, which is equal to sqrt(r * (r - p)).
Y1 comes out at 2.8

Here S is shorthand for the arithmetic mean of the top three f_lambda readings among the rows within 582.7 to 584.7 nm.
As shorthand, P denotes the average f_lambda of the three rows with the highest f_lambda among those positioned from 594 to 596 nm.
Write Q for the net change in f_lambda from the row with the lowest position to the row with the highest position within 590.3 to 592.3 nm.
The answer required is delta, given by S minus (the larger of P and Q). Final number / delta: 0.23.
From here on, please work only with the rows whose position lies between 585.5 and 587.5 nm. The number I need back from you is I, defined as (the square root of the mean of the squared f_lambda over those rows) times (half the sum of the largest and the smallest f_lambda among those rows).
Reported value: 243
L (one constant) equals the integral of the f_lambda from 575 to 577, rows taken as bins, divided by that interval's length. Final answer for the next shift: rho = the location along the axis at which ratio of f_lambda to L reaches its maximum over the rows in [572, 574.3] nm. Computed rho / 572.10 nm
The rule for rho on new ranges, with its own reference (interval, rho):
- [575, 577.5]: 577.30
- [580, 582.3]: 582.10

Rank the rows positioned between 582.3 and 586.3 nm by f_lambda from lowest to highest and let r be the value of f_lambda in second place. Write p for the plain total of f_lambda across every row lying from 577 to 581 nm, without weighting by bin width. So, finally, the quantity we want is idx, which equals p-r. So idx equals 146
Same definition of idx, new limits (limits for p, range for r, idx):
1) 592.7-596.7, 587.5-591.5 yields 150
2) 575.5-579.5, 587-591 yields 149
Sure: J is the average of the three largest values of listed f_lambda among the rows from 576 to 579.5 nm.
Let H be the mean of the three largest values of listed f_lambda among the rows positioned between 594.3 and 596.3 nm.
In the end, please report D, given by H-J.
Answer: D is -0.5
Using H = 16.5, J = 17.0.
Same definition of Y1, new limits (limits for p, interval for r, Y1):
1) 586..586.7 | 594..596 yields 5.8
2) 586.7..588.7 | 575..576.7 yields 4.3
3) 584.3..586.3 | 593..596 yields 4.5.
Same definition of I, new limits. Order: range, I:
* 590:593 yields 267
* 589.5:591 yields 198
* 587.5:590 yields 188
